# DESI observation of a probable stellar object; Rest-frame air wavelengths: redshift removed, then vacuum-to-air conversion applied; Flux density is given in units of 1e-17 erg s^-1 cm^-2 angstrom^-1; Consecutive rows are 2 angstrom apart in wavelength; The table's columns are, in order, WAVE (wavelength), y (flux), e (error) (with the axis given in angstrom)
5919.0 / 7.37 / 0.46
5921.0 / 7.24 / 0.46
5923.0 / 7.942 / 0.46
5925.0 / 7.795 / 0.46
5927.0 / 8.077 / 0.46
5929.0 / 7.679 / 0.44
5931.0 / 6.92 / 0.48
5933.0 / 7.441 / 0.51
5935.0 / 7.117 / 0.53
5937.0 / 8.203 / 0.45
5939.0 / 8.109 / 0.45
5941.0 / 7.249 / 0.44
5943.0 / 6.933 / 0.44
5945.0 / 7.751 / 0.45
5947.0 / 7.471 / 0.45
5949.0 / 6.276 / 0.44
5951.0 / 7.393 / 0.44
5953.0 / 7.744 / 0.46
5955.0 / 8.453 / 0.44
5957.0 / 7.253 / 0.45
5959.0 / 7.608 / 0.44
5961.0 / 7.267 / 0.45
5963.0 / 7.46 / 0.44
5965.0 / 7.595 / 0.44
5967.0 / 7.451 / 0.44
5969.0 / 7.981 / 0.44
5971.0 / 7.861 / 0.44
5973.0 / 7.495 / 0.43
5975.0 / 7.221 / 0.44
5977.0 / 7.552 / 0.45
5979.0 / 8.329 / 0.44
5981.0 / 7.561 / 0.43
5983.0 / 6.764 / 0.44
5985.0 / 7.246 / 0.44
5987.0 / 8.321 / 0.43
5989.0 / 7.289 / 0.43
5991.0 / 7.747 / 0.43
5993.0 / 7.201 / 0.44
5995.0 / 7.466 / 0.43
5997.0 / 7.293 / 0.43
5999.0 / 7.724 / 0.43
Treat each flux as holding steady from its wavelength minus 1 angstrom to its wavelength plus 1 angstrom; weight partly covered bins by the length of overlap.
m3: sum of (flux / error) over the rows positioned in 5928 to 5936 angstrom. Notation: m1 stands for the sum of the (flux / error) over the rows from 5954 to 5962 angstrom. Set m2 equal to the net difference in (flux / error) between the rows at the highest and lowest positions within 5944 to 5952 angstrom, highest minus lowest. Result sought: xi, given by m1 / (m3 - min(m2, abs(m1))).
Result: 1.14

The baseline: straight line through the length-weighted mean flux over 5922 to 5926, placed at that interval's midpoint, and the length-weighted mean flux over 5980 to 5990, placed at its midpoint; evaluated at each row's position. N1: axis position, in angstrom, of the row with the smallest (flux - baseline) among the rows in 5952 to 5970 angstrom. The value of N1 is 5957.0 angstrom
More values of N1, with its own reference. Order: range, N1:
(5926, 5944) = 5931.0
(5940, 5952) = 5949.0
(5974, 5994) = 5983.0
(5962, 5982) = 5975.0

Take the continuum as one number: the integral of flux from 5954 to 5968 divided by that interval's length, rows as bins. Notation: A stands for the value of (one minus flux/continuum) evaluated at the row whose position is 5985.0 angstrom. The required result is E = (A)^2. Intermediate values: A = 0.04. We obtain 0.0020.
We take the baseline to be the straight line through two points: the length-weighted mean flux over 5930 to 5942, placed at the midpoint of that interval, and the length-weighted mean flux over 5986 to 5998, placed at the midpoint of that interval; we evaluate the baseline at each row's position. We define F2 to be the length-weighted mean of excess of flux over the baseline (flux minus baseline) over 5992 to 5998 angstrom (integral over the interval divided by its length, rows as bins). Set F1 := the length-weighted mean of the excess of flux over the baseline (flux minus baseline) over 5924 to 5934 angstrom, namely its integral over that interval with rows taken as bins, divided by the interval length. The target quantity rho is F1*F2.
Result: -0.019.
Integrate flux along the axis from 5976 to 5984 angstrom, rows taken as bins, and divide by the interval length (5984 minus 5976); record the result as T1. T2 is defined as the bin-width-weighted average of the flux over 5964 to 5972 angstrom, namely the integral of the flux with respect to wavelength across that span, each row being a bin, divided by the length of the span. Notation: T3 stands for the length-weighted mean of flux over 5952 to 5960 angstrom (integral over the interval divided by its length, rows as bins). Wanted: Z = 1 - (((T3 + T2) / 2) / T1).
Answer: -0.03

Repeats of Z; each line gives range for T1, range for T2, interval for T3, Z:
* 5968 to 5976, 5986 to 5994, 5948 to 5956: 0.01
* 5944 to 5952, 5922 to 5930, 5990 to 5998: -0.06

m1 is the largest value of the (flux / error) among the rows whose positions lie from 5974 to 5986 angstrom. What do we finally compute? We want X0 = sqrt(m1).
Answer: 4.35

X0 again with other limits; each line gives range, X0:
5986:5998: 4.40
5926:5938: 4.27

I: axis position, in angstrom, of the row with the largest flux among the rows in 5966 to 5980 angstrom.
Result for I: 5979.0 angstrom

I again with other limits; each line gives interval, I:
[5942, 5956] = 5955.0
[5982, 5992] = 5987.0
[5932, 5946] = 5937.0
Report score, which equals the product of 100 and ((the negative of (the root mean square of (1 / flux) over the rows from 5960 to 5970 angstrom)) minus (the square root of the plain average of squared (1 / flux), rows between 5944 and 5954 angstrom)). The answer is -27.0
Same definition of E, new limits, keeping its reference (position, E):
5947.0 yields 0.0002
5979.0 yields 0.0097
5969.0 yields 0.0027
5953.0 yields 0.0004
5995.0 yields 0.0002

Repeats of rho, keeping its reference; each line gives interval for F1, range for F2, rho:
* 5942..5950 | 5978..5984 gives -0.003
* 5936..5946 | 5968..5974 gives 0.034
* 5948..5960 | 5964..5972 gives -0.013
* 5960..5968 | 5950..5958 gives -0.016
